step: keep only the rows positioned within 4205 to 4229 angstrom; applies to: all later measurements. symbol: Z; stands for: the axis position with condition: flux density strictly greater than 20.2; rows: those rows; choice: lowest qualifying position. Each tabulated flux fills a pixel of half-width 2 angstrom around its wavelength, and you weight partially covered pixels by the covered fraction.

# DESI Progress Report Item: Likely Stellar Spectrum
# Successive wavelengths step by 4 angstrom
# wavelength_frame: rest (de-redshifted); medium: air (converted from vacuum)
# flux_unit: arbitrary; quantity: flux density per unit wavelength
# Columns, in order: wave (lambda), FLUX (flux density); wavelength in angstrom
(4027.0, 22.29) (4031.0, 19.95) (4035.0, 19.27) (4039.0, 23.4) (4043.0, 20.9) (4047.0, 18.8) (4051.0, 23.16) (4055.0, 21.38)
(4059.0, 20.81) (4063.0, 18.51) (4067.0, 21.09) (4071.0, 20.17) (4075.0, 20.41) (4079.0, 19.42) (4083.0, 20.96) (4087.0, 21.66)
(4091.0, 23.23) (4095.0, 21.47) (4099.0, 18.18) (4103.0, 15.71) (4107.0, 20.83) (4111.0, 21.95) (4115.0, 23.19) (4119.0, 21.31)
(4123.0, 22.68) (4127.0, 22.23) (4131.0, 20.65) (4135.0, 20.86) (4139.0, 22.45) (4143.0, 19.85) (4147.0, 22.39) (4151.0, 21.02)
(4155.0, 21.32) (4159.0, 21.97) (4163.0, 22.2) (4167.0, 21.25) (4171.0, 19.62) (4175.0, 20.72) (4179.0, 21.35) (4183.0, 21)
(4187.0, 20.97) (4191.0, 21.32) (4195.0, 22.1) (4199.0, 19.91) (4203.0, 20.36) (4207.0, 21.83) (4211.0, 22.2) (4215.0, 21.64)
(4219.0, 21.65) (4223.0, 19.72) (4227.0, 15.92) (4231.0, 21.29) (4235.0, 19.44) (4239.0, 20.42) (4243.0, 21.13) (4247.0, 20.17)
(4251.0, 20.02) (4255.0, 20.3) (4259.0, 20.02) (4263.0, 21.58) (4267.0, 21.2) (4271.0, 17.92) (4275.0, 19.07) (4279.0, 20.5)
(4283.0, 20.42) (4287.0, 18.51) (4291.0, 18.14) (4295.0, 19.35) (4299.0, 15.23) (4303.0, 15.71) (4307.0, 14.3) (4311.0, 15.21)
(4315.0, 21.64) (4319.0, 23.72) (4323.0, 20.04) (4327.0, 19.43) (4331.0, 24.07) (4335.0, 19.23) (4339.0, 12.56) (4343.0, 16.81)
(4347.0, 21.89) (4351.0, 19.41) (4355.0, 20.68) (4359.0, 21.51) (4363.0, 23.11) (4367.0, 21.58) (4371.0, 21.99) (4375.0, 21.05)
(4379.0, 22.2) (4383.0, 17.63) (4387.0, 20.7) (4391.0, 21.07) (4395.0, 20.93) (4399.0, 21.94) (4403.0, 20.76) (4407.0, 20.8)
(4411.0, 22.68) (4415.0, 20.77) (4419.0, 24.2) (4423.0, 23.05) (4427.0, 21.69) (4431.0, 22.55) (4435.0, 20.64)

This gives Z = 4207.0 angstrom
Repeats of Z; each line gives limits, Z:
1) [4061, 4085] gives 4067.0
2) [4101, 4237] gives 4107.0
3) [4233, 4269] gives 4239.0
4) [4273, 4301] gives 4279.0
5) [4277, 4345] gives 4279.0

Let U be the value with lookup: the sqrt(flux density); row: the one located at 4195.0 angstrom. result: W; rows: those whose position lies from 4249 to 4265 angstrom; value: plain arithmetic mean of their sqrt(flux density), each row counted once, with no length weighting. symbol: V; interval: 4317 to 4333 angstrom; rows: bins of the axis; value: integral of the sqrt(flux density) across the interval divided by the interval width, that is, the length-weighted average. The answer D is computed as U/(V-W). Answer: 34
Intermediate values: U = 4.7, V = 4.67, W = 4.52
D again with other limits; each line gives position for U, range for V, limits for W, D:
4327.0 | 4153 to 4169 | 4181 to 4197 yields 121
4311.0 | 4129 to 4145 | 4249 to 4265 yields 76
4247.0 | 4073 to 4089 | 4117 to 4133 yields -37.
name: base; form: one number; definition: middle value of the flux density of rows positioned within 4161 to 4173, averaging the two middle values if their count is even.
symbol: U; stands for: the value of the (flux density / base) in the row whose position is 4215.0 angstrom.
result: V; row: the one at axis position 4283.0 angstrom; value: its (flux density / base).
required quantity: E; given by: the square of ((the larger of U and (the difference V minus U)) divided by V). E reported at 1.1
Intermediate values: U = 1.02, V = 0.96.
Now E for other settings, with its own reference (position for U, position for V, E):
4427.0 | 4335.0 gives 1.3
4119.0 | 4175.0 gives 1.1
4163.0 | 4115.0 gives 0.9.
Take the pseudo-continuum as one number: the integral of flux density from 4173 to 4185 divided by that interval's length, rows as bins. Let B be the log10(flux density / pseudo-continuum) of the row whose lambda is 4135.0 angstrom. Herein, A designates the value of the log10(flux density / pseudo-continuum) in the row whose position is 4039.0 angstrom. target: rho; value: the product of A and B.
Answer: -0.0002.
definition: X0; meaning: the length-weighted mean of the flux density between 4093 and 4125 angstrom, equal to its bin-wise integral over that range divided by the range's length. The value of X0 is 20.7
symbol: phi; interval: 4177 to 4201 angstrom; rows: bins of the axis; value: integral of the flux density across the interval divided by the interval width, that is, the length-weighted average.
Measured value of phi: 21.1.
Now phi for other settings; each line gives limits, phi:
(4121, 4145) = 21.5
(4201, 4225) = 21.2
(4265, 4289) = 19.6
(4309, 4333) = 20.7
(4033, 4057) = 21.2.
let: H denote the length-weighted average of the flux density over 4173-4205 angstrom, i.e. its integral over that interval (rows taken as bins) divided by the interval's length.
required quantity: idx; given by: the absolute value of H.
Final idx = 21.0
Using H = 21.0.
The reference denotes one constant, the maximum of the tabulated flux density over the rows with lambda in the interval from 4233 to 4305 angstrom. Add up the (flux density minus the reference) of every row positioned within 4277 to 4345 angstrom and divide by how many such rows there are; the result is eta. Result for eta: -3.1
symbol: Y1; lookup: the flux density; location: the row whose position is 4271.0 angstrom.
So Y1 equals 17.92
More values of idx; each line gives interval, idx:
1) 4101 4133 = 21.1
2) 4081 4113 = 20.5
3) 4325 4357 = 19.3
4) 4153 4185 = 21.2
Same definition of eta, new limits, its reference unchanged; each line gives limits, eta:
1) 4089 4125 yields -0.6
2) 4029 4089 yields -0.9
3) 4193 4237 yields -1.0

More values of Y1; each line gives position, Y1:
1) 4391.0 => 21.07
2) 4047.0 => 18.8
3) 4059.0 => 20.81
